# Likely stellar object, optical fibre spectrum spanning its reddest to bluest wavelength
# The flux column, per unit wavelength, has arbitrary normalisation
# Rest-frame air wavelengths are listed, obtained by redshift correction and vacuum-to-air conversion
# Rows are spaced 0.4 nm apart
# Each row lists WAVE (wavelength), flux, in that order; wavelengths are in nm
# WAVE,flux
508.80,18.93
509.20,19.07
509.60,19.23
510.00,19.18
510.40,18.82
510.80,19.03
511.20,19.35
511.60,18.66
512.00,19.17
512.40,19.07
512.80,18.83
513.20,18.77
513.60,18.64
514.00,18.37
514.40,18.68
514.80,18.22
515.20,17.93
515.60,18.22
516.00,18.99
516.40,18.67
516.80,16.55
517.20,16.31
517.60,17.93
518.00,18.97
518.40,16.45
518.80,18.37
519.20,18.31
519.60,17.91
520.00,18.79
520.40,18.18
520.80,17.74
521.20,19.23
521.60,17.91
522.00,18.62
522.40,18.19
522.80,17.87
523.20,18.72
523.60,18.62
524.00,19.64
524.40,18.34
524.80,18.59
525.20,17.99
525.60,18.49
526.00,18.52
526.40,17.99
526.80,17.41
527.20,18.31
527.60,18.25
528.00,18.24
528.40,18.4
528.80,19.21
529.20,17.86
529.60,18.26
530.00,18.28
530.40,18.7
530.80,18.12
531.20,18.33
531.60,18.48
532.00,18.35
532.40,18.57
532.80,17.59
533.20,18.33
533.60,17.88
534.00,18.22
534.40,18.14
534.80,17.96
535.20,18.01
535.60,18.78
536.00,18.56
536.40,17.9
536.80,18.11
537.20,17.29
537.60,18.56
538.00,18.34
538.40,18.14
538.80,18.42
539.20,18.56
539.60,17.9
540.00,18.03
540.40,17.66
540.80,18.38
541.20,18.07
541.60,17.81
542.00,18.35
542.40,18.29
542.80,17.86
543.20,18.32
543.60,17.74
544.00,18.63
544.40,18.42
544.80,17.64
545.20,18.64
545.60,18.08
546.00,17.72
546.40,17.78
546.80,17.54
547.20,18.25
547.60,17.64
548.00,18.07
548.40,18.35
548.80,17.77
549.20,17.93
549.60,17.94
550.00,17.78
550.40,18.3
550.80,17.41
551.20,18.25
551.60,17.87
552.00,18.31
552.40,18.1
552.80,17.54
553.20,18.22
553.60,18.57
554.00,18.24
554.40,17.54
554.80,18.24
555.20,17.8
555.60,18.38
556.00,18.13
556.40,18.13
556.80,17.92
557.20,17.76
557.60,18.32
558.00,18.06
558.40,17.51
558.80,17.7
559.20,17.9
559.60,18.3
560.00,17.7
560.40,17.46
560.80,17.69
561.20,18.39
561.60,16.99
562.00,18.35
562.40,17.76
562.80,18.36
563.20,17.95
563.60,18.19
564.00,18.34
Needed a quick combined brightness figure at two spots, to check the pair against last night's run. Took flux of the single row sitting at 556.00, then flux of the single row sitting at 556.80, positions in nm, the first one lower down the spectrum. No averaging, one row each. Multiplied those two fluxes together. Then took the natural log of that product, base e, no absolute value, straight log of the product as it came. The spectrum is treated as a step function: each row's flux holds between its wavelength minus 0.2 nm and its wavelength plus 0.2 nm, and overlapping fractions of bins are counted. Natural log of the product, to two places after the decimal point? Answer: 5.78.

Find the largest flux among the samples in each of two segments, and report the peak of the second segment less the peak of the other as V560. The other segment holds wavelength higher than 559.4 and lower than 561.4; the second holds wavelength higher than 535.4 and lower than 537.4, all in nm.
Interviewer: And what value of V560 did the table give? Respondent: 0.4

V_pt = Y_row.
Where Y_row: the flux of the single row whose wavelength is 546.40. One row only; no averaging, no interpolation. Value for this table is 17.78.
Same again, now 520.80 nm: 17.74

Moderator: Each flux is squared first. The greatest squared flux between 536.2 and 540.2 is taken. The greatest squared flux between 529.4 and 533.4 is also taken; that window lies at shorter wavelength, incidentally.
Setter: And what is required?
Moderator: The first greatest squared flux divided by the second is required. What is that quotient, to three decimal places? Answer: 0.985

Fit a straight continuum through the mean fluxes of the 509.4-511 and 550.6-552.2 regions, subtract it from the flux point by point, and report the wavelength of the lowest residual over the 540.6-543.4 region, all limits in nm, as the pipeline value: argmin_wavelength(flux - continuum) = 541.60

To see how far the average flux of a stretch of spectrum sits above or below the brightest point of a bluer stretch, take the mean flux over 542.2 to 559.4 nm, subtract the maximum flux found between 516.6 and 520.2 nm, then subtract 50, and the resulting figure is -51.0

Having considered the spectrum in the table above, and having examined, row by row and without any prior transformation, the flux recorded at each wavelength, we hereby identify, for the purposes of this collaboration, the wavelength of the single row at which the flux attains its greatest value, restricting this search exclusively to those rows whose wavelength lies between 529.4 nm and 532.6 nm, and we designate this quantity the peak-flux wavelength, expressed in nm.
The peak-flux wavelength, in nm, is 530.40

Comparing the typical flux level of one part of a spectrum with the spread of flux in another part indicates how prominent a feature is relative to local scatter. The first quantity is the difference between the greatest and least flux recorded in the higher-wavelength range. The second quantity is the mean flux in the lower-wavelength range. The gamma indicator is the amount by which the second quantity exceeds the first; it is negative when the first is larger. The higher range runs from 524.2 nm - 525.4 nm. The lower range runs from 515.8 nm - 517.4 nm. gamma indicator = 17.0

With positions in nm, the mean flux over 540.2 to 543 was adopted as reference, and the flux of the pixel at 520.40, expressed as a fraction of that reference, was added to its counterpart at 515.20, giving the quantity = 2.00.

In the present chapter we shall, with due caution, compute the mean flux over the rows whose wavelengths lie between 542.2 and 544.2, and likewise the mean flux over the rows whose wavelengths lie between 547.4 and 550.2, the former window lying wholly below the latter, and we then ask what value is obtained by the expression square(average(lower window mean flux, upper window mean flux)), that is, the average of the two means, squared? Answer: 326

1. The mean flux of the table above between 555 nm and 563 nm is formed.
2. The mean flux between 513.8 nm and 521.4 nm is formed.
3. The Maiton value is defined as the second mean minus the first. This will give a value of 0.17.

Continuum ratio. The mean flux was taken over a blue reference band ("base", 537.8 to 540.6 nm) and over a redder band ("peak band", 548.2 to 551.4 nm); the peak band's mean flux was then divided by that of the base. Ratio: 0.990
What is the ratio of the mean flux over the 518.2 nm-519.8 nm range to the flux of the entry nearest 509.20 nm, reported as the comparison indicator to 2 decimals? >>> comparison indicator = 0.93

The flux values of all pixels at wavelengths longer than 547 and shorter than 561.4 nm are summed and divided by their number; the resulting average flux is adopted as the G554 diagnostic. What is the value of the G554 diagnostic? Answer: 18.0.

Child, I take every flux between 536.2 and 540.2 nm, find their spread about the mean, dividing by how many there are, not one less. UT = 0.36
